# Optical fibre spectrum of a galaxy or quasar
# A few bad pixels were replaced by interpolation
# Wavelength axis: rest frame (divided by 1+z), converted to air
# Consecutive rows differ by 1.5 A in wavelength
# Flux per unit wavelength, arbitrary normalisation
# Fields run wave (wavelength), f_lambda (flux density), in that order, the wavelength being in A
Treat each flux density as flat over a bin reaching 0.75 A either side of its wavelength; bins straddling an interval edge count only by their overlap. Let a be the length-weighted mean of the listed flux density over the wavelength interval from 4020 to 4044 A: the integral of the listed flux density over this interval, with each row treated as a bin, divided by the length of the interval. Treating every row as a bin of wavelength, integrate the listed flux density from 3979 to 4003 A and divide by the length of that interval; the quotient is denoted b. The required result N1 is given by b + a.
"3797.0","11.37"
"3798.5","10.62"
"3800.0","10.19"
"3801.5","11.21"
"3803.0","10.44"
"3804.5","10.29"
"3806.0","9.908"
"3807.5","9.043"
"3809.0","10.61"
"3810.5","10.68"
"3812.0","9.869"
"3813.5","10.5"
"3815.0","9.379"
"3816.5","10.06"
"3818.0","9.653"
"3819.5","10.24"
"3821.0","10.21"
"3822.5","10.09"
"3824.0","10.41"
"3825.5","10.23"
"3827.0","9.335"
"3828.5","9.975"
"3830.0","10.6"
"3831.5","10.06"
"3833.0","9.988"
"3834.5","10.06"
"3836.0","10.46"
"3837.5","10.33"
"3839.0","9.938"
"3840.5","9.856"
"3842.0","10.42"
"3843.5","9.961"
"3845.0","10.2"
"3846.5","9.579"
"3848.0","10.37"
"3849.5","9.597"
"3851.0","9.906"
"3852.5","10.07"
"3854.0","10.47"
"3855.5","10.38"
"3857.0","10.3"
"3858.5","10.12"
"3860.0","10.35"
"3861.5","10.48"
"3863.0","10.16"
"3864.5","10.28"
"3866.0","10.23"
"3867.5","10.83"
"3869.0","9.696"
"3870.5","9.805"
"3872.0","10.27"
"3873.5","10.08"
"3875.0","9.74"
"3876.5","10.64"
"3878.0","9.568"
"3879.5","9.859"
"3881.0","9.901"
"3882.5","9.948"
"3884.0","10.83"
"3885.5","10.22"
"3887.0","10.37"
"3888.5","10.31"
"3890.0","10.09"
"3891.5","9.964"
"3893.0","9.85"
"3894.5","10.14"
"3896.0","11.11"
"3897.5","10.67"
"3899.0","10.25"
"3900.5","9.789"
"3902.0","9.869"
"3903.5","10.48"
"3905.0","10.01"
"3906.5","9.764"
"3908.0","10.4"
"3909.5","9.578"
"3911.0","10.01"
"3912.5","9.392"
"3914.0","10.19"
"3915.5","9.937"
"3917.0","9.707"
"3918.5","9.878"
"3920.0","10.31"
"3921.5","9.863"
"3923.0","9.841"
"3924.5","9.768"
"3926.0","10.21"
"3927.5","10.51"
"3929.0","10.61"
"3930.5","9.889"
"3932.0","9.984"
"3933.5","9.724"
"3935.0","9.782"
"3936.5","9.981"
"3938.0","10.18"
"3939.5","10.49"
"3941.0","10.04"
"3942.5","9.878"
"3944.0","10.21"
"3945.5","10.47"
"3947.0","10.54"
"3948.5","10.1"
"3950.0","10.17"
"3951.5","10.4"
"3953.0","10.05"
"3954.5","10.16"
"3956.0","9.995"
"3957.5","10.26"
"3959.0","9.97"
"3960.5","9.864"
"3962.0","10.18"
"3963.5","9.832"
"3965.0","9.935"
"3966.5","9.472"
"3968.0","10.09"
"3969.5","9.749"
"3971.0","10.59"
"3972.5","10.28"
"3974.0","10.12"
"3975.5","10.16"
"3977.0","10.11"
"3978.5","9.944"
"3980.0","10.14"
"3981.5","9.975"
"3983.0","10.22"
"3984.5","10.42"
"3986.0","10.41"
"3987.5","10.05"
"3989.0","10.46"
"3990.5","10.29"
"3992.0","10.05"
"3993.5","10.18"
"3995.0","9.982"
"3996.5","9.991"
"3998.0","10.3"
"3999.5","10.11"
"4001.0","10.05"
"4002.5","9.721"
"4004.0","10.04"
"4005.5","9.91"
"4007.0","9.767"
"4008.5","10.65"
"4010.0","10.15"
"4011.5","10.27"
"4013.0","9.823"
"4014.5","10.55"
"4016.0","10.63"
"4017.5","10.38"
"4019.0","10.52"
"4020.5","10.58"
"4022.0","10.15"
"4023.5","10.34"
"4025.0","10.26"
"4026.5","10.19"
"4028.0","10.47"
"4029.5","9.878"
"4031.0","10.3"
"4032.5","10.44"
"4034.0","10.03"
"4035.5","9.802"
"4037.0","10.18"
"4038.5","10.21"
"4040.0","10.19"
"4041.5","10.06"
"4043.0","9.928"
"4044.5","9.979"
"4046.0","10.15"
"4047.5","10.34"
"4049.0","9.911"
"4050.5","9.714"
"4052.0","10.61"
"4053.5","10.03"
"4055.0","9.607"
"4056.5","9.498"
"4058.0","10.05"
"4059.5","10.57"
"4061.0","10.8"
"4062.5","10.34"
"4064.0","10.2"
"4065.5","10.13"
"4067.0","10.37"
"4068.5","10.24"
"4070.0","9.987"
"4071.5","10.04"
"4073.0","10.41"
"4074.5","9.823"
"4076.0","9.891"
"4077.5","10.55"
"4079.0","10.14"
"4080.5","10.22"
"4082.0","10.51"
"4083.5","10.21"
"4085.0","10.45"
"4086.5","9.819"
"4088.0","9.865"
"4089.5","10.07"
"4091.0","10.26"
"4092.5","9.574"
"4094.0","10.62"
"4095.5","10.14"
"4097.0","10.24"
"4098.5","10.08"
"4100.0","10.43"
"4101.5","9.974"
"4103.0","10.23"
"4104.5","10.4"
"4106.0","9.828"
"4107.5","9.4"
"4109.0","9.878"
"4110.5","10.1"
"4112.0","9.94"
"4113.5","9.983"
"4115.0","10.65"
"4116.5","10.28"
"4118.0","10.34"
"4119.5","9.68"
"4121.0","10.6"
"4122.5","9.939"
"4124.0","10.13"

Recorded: 20.3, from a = 10.2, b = 10.15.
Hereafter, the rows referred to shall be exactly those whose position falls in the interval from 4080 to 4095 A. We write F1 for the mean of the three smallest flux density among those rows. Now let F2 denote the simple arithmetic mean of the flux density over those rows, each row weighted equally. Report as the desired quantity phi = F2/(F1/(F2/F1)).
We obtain 1.09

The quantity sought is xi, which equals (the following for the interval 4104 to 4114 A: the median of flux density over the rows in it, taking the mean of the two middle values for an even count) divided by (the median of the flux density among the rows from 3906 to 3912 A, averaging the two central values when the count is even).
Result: 1.01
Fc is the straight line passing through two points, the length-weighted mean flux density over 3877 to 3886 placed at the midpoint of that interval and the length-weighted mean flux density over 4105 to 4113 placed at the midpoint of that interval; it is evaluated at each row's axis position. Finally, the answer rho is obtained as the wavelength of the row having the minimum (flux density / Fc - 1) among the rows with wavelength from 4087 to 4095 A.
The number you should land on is 4092.5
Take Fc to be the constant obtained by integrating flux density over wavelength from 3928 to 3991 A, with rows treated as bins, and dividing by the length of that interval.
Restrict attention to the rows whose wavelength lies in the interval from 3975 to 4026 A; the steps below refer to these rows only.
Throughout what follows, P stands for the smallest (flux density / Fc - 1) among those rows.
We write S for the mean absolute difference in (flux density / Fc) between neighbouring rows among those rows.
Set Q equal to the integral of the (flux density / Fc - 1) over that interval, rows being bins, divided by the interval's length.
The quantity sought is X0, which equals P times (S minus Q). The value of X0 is -0.0007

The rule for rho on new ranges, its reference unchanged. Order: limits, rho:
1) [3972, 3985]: 3978.5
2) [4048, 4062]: 4056.5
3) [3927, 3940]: 3933.5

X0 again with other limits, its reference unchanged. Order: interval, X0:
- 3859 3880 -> -0.0023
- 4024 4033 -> -0.0004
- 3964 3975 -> -0.0035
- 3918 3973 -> -0.0020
